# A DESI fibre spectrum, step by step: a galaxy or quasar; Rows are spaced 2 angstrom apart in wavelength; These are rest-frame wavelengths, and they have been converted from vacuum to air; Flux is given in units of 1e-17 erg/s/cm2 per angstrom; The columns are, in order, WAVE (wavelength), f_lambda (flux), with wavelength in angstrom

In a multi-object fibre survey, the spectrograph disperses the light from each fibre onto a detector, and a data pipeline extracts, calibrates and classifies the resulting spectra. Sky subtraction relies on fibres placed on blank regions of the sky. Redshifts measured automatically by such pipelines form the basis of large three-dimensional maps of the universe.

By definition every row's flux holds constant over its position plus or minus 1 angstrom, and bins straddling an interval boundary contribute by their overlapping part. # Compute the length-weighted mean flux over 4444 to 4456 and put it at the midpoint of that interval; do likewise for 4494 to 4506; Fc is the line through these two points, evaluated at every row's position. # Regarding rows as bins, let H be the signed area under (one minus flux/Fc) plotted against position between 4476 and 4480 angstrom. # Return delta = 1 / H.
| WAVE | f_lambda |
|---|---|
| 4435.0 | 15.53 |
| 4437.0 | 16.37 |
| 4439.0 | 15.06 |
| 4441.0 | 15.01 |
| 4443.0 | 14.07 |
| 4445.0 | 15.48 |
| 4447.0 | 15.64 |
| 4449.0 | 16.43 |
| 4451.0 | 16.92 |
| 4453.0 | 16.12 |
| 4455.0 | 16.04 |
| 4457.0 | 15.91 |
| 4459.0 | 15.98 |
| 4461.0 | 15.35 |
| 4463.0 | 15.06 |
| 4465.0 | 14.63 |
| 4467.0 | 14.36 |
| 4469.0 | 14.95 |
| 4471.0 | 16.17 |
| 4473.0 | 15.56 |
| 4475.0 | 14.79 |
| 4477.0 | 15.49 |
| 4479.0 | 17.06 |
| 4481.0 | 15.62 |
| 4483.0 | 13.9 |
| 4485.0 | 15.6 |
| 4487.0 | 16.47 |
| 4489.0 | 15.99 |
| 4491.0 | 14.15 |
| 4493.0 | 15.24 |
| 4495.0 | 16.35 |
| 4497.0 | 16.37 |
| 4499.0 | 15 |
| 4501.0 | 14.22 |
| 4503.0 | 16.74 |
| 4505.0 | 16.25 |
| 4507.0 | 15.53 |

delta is -12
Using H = -0.08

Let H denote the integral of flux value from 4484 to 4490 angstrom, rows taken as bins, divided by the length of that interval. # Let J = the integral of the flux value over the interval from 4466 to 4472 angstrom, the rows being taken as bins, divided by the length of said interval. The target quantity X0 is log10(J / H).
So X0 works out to -0.024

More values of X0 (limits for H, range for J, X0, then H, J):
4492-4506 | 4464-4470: -0.031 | 15.7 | 14.6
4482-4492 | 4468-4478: 0.005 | 15.2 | 15.4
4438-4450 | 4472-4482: 0.012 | 15.3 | 15.7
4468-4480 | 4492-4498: 0.009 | 15.7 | 16.0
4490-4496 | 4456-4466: 0.004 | 15.2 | 15.4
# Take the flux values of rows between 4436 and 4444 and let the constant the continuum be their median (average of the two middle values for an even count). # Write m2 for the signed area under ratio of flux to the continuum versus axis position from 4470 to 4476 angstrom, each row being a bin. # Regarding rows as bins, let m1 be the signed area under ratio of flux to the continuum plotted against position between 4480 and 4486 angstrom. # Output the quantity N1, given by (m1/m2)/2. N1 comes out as 0.485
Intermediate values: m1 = 6.00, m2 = 6.19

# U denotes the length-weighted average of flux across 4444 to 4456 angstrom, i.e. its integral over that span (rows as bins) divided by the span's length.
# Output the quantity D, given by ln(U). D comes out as 2.78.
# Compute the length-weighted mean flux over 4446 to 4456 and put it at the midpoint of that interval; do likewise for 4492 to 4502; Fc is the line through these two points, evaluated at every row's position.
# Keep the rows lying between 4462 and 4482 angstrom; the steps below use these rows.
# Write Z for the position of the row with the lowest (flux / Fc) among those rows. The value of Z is 4467.0 angstrom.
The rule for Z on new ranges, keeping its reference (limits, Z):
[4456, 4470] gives 4467.0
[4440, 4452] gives 4443.0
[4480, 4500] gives 4483.0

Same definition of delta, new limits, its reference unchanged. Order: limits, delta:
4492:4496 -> 66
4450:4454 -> -9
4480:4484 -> 3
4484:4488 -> -30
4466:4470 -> 3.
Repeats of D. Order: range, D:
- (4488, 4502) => 2.73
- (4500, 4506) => 2.76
